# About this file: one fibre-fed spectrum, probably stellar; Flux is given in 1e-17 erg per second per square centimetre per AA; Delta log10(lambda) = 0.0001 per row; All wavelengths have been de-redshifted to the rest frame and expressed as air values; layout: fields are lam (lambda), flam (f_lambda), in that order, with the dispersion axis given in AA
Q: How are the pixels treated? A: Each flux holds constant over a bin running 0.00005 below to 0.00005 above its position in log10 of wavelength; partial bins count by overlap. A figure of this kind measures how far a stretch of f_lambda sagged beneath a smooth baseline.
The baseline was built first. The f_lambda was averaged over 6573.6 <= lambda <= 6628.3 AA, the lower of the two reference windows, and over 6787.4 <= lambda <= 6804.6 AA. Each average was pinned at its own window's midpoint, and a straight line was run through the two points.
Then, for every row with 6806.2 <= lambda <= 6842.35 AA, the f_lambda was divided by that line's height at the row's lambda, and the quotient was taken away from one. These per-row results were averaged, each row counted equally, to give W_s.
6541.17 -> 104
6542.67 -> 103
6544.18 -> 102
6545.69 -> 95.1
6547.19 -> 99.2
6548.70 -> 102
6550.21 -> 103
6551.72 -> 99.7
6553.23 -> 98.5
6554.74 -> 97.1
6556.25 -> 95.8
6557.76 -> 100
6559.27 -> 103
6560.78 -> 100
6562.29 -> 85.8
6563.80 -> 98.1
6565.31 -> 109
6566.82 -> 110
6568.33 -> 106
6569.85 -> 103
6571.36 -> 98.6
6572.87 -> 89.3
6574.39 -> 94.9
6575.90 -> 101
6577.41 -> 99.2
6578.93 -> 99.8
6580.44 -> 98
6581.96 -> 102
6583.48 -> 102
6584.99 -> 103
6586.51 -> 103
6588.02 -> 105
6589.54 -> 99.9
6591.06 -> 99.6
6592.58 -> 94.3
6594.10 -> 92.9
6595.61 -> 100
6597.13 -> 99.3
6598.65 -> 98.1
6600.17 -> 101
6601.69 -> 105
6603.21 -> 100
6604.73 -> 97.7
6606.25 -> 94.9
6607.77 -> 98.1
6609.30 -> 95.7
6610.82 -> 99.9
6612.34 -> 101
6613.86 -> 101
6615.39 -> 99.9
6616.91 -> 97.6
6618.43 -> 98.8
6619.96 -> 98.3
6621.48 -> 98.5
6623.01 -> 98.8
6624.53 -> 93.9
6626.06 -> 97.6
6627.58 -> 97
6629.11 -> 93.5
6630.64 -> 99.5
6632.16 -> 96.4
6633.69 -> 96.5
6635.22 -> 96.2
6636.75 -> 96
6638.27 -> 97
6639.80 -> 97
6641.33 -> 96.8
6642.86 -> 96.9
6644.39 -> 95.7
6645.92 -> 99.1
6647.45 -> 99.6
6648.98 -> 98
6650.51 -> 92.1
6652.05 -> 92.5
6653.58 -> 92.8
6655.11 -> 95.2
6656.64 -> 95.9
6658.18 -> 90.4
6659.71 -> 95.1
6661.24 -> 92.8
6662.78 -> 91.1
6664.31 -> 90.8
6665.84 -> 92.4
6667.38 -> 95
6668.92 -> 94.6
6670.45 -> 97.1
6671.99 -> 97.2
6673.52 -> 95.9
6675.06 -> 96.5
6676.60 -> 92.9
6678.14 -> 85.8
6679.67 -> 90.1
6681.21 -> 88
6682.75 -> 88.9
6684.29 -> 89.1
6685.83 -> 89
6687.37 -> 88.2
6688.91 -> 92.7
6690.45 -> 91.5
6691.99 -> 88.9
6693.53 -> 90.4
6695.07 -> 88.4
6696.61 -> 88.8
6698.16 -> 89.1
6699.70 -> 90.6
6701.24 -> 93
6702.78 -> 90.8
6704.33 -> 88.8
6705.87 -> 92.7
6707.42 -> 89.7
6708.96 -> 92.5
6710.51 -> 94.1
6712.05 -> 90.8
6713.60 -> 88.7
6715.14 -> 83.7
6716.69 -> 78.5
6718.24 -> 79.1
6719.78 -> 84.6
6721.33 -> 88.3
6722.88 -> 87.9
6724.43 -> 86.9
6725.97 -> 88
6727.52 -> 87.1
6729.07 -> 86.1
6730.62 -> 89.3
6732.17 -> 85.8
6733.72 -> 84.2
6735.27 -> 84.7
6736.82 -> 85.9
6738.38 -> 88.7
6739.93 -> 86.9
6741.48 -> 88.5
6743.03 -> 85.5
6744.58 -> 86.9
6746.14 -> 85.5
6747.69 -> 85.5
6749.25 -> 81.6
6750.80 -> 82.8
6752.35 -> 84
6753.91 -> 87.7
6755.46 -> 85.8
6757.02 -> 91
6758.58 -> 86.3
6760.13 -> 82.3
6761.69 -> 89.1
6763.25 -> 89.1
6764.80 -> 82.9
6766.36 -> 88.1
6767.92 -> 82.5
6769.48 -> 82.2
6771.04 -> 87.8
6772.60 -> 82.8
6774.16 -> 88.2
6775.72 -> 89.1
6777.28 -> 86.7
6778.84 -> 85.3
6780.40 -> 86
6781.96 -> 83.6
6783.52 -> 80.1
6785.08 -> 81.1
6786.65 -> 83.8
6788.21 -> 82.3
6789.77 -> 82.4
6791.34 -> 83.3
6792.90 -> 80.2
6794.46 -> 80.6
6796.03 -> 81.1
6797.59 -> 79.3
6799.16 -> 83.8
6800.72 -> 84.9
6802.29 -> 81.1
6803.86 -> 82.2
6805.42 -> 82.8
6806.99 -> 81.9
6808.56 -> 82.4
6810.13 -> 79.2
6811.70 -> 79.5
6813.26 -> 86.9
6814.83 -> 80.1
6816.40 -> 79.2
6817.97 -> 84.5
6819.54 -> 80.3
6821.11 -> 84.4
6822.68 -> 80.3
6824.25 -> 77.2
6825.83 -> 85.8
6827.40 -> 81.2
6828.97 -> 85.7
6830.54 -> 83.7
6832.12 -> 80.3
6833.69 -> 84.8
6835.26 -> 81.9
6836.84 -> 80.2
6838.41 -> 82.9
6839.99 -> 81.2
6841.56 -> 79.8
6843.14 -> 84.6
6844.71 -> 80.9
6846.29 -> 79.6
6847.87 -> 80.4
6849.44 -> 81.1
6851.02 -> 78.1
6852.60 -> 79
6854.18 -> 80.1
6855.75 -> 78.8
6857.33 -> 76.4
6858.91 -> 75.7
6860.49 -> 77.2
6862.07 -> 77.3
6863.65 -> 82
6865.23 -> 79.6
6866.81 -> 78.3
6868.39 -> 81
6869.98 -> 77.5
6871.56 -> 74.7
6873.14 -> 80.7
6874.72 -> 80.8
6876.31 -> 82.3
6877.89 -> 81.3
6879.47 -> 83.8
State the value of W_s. -0.031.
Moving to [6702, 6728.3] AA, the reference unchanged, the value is 0.014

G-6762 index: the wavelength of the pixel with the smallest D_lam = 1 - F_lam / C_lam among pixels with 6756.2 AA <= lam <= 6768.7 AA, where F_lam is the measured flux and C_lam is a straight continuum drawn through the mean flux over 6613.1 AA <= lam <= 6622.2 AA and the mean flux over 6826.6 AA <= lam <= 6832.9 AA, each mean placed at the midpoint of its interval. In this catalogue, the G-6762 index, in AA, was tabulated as 6757.02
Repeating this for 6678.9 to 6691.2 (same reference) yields 6688.91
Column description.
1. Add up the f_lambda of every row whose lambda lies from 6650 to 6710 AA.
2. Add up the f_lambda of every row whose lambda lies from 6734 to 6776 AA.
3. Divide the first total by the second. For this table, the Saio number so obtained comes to 1.5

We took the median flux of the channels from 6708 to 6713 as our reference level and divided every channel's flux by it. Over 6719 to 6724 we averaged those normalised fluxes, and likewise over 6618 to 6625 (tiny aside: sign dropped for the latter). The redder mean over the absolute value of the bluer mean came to 0.89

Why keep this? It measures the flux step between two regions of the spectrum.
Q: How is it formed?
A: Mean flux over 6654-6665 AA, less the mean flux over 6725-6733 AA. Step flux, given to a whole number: 6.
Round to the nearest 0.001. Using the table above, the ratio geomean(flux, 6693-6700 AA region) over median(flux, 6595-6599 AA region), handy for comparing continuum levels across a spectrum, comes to 0.901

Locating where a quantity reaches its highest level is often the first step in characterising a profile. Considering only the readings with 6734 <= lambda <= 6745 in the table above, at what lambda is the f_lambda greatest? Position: 6738.38 AA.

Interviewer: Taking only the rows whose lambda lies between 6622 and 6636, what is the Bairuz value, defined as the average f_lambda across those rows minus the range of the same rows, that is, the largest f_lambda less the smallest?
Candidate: 91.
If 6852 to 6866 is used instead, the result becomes 72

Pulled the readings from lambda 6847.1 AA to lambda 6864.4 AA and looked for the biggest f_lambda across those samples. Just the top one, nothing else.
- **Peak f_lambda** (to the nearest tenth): 82.0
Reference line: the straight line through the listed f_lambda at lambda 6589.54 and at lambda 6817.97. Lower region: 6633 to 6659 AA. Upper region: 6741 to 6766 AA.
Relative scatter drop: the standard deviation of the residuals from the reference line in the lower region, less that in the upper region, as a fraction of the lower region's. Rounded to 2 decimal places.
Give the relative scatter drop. -0.24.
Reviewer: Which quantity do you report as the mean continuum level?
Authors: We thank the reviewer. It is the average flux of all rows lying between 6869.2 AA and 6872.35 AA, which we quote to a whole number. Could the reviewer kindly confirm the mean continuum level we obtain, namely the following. 76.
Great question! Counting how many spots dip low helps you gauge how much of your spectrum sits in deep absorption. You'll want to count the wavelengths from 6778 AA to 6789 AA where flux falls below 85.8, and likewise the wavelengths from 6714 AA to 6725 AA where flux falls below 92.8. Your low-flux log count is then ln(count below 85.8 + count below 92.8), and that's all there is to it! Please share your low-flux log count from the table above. 2.56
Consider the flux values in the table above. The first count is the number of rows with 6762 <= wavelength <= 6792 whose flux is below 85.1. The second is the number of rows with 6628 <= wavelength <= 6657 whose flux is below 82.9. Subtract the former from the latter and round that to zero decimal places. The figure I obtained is -11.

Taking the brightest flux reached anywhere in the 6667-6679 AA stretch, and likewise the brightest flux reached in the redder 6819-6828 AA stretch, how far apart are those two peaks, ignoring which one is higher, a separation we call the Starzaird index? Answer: 11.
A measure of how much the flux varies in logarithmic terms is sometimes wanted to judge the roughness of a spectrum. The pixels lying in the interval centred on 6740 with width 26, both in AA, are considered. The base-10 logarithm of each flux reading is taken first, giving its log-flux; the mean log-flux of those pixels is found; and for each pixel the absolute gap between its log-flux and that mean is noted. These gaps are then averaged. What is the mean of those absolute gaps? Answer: 0.0076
